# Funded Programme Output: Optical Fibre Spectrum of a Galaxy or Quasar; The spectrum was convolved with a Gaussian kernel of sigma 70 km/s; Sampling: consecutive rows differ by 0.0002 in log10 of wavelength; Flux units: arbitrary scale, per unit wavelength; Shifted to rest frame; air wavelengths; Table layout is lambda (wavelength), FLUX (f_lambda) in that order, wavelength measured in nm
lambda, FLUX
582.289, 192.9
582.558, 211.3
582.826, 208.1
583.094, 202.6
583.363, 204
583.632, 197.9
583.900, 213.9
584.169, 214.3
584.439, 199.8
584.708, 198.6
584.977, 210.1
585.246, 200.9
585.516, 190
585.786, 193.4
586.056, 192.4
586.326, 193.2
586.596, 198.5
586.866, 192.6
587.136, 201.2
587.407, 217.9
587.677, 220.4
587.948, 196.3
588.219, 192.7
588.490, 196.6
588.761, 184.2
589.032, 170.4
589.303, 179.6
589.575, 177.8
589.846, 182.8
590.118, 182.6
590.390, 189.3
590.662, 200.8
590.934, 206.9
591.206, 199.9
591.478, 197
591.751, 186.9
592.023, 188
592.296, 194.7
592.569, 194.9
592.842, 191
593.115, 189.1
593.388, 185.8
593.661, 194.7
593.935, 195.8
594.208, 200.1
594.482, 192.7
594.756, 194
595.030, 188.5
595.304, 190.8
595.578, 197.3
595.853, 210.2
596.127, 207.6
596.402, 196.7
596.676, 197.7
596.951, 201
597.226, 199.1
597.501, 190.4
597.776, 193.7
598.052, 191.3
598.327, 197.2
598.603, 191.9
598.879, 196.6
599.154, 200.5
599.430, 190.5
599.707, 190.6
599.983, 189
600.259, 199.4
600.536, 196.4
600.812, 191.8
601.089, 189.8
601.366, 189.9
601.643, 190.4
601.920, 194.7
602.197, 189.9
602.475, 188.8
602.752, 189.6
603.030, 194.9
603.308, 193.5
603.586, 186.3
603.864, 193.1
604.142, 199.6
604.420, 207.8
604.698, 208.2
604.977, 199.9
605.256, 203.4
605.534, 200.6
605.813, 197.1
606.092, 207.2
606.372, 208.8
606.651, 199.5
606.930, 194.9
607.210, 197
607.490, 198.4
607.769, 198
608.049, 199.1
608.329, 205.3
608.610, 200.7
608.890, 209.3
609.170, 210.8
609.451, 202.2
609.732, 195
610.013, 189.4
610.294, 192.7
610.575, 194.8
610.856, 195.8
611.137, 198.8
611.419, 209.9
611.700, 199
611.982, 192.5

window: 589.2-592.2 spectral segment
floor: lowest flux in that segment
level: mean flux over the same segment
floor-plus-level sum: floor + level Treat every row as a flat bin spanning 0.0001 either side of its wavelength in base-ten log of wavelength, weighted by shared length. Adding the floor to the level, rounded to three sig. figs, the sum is 368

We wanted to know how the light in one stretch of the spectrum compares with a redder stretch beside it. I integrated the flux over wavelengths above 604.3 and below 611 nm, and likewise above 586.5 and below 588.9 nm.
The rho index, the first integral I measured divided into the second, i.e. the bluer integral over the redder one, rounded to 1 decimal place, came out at 0.4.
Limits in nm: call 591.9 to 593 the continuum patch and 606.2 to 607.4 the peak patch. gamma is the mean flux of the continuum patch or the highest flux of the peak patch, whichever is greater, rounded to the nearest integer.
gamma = 209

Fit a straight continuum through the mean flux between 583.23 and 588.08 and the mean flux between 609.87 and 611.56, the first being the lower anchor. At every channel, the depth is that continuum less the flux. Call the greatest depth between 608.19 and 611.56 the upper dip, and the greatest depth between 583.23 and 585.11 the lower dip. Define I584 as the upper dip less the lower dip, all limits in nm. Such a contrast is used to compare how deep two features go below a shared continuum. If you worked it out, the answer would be 3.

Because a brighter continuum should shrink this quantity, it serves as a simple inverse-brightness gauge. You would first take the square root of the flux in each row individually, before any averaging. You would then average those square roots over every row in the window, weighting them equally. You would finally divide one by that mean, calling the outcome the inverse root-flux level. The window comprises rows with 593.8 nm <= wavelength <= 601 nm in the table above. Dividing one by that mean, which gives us 0.0715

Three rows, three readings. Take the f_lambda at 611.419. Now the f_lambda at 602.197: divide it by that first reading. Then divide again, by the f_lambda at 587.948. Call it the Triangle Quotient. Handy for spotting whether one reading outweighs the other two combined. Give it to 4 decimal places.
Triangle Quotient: 0.0046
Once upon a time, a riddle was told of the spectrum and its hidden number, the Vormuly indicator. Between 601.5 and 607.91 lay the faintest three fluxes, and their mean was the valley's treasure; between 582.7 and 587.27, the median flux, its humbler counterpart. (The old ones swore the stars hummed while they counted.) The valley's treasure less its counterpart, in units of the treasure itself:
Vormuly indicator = -0.061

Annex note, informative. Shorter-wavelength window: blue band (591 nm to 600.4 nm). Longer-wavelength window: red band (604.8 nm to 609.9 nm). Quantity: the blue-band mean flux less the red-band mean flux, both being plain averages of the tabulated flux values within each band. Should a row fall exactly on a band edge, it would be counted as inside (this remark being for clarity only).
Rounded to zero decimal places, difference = -7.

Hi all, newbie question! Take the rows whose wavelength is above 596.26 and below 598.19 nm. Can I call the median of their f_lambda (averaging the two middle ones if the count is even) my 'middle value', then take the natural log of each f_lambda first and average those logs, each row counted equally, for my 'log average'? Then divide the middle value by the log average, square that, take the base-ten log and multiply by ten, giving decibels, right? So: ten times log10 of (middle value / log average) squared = 31.4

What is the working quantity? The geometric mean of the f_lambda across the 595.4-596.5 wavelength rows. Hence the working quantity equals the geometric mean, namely 203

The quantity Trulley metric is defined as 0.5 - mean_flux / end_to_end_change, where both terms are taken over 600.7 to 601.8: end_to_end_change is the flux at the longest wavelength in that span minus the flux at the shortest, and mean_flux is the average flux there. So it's 137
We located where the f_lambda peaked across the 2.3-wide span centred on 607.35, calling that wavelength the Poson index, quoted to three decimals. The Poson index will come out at 606.372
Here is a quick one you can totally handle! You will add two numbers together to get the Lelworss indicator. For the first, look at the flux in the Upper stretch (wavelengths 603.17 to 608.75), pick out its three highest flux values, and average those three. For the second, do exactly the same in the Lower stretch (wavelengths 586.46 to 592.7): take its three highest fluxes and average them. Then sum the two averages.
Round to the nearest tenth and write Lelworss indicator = 423.3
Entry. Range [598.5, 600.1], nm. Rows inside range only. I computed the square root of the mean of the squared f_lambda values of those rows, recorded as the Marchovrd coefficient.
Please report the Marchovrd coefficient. 193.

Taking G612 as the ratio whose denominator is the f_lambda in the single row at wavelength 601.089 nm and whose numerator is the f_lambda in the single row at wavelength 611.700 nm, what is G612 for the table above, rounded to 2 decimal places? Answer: 1.05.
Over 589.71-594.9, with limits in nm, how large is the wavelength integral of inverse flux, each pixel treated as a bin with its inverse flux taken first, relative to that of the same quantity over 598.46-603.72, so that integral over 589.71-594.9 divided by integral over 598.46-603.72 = 0.98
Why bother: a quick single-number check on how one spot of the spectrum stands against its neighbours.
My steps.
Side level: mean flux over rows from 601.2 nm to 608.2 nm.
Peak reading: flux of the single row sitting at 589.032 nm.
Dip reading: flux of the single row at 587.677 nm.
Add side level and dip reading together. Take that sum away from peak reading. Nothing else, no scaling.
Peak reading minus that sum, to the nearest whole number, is -247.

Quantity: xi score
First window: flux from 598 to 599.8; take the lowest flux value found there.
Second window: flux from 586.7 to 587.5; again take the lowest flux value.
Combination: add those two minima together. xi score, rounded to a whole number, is 383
